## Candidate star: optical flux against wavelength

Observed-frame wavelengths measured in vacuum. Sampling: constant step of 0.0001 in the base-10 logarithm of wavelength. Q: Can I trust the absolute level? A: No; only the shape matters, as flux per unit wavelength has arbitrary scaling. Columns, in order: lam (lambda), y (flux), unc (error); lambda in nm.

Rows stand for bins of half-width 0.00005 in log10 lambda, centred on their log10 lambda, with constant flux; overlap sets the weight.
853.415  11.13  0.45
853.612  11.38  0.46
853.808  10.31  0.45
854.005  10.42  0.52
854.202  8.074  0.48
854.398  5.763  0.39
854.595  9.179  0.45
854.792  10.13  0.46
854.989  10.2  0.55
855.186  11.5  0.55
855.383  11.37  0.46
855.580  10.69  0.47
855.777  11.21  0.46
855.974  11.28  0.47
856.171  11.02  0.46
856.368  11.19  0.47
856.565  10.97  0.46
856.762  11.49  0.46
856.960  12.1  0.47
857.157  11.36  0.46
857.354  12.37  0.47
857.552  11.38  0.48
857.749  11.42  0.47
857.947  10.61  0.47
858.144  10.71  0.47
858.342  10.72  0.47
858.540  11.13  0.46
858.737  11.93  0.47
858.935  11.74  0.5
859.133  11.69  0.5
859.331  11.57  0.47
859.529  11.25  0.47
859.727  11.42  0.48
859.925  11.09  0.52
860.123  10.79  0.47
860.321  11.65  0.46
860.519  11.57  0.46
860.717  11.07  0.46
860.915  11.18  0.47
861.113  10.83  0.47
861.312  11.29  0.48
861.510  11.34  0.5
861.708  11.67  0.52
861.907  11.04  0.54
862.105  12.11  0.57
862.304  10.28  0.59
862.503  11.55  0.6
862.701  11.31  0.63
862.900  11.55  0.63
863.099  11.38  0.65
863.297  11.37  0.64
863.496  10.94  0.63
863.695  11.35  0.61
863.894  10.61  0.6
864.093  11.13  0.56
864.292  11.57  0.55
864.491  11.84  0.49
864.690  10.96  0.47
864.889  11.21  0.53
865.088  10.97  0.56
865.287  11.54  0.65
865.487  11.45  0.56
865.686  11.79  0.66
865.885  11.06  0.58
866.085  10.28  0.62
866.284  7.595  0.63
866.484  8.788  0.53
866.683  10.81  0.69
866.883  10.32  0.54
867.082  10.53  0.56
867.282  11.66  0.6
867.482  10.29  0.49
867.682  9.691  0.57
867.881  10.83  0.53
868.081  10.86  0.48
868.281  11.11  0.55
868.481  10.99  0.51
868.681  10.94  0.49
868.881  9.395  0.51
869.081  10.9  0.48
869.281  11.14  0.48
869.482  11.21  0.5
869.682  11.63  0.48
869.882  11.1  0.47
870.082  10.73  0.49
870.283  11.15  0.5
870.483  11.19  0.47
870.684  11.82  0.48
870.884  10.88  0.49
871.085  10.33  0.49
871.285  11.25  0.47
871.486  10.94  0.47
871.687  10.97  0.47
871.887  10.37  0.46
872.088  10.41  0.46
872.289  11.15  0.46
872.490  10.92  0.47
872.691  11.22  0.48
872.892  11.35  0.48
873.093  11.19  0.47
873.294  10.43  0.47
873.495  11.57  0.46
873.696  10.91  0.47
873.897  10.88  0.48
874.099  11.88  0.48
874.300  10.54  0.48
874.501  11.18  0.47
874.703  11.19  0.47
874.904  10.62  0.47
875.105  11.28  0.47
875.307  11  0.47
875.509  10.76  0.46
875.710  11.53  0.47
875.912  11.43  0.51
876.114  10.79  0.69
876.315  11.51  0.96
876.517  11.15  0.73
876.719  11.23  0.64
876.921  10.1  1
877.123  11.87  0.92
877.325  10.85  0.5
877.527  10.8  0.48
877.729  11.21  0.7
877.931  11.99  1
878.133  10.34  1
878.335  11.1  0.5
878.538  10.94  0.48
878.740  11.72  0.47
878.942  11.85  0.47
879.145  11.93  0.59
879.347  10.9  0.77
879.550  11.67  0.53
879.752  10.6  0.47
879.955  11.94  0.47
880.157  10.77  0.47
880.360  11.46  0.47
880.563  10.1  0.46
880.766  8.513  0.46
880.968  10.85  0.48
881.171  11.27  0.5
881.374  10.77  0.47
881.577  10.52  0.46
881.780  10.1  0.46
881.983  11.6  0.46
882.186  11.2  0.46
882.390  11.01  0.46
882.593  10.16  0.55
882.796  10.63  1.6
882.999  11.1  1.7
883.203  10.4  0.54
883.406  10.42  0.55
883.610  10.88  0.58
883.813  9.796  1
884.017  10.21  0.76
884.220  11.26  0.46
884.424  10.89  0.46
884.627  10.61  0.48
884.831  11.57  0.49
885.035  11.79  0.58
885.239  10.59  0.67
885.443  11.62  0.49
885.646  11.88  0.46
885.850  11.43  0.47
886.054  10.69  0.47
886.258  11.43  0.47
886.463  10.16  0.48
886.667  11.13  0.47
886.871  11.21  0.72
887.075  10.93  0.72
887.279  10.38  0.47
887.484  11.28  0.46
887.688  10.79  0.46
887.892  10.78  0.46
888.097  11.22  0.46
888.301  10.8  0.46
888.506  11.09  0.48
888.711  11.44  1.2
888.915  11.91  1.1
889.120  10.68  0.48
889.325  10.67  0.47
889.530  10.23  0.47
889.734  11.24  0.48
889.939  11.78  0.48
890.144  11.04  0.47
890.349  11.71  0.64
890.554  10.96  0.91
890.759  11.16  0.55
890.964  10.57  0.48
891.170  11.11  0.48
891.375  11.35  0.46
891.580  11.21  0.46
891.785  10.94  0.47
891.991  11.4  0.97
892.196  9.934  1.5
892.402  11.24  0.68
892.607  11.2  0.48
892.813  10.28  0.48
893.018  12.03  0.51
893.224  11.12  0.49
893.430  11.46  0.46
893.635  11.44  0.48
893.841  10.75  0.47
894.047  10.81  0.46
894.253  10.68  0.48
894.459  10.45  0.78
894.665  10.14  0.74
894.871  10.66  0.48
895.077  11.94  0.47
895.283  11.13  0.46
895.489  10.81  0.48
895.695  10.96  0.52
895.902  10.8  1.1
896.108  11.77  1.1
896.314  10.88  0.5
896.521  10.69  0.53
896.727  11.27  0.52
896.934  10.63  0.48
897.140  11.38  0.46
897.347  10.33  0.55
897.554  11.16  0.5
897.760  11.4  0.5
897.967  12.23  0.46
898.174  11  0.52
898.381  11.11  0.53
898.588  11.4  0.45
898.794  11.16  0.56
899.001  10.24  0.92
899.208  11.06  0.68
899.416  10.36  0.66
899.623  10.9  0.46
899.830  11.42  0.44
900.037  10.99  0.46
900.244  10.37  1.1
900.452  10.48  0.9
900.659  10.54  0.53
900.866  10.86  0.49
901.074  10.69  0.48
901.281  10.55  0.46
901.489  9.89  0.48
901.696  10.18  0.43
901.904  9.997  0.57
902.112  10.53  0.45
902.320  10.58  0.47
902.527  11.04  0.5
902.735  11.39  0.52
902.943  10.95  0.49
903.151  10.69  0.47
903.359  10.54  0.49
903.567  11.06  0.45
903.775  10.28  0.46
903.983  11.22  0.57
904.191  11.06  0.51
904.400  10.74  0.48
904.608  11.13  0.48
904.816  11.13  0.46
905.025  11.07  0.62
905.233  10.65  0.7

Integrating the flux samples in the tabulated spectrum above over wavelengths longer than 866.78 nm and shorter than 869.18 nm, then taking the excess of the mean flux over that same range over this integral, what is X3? -14.9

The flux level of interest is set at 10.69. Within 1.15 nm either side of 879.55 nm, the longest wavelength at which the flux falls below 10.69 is 880.563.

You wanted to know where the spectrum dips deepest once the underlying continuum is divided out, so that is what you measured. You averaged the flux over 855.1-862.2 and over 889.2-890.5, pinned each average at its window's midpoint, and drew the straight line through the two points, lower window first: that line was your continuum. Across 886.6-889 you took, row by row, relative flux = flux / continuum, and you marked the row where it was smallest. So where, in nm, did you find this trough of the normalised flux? 887.279 nm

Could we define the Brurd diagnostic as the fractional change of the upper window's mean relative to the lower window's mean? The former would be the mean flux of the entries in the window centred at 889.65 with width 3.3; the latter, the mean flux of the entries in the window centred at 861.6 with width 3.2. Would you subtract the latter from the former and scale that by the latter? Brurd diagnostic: -0.017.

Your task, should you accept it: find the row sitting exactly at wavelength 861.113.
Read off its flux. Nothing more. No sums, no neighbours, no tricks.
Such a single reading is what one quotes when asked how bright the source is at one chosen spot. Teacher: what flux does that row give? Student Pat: 10.83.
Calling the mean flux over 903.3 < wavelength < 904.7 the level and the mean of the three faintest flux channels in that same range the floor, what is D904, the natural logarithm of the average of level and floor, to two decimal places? 2.37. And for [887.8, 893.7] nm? 2.36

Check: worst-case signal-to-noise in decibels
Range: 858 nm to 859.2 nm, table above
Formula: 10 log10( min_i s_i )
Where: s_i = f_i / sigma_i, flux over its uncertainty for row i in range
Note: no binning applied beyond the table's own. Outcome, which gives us 13.6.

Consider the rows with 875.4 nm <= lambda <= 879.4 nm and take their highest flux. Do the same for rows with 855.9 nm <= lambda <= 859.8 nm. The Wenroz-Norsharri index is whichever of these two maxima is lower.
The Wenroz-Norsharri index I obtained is 12.0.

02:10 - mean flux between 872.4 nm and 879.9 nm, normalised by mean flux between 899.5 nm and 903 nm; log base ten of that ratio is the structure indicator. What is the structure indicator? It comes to 0.019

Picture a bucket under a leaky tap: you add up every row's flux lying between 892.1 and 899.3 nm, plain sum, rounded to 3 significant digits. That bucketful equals 386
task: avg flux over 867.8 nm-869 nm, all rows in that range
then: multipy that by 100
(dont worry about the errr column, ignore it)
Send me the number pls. 1069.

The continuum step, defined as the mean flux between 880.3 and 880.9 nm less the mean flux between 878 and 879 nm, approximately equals -1.2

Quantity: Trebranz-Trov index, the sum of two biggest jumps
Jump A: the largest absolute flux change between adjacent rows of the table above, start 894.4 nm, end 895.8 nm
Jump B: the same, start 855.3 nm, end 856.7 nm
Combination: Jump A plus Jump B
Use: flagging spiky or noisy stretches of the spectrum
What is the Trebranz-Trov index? 1.96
